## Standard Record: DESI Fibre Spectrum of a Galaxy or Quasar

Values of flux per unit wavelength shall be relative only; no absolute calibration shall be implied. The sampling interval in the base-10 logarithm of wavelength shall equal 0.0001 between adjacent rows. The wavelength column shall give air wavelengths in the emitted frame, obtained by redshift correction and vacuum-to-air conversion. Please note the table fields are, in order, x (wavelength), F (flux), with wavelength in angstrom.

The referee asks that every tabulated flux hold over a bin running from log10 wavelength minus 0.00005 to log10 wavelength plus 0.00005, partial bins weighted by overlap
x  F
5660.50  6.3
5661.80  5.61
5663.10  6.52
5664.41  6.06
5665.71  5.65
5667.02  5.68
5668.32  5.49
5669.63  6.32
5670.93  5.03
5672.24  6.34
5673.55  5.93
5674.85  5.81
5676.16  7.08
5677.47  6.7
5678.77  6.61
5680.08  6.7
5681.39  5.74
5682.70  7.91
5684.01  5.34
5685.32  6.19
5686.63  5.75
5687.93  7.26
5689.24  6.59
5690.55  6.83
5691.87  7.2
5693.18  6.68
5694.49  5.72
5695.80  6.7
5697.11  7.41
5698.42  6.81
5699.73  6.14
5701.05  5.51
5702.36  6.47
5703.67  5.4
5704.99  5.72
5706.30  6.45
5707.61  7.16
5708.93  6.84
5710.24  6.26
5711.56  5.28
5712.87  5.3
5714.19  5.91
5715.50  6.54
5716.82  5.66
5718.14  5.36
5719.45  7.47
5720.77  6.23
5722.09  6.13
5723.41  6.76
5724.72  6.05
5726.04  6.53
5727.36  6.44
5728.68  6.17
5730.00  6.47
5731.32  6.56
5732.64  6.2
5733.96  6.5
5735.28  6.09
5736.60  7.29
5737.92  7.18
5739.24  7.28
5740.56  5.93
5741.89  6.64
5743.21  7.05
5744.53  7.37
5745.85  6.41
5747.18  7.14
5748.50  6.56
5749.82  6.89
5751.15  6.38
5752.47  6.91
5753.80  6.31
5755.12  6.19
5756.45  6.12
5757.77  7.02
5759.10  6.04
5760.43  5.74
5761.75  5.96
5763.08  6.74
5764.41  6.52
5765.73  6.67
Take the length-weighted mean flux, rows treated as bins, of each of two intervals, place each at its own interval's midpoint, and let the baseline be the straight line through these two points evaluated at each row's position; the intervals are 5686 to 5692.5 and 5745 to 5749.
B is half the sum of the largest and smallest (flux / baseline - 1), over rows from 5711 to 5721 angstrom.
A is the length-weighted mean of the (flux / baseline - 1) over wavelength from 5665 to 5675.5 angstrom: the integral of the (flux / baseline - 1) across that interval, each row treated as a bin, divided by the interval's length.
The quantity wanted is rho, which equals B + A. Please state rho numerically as -0.193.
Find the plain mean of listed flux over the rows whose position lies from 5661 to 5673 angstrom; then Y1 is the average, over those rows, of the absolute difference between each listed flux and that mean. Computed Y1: 0.40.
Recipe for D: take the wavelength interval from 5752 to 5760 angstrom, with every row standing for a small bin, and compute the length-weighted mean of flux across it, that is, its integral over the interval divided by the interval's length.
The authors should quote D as 6.39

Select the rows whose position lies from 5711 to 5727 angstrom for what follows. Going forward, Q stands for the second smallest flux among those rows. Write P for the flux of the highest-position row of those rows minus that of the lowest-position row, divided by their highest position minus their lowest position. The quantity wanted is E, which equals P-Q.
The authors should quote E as -5.2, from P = 0.09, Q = 5.3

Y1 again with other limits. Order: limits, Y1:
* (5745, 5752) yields 0.27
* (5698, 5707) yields 0.45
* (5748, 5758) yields 0.30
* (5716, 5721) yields 0.67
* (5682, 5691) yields 0.68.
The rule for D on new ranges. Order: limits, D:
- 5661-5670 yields 5.90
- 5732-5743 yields 6.66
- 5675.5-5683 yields 6.73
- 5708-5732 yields 6.23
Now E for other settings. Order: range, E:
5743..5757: -6.3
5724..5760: -6.0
